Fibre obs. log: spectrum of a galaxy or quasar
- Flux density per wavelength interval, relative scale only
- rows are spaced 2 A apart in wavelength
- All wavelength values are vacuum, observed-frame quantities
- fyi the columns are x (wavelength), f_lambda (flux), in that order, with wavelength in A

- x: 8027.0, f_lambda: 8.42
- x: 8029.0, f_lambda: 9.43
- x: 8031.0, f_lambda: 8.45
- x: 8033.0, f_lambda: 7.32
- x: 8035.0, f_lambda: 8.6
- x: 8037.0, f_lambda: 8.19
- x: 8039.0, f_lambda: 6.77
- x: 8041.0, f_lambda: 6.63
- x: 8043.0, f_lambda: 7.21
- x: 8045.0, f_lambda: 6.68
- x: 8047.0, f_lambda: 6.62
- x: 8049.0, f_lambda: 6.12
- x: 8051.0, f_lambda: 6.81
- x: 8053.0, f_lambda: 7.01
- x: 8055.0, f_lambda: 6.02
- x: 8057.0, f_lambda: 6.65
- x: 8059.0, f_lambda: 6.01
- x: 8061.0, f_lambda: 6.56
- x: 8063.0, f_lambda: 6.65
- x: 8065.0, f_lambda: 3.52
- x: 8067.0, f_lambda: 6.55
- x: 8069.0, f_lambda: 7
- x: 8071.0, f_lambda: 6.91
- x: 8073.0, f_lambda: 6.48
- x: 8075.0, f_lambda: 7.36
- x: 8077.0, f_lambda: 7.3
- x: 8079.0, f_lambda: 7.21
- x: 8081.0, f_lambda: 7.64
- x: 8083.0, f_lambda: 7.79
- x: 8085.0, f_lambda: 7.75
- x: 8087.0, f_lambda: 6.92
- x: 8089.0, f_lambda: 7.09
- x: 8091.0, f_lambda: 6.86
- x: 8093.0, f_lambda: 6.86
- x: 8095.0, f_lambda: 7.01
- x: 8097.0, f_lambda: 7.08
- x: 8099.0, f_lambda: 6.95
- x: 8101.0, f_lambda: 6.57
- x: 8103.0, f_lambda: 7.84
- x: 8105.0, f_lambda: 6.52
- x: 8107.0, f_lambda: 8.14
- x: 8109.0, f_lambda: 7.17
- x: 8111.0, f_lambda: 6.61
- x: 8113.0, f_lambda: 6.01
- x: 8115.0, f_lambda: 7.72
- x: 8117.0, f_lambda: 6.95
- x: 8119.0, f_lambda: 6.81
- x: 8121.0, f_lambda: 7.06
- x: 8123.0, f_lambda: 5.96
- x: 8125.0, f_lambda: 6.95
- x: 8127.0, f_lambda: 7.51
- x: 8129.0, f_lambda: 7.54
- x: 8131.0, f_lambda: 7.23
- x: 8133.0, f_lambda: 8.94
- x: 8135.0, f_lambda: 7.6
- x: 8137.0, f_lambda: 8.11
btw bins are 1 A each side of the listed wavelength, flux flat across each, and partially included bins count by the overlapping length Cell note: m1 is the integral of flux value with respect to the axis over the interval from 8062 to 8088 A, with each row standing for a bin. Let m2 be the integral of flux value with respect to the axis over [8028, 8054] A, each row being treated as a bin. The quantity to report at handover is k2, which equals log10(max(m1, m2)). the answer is 2.28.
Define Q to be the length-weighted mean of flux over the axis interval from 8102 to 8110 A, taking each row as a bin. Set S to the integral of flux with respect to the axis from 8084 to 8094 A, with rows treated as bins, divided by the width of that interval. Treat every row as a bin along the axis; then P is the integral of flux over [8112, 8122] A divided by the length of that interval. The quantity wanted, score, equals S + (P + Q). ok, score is 21.4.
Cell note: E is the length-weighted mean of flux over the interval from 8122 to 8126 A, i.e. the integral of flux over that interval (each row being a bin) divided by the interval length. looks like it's 6.5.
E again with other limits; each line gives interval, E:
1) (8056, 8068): 6.0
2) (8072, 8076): 6.9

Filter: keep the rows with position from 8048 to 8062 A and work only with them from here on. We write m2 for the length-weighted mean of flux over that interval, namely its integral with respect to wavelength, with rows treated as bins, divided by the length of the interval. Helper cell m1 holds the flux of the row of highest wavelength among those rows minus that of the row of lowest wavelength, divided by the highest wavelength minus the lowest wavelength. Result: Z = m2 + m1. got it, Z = 6.5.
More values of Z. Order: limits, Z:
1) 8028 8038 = 8.2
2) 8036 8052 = 6.8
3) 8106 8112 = 6.9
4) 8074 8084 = 7.5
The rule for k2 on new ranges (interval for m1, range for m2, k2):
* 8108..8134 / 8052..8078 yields 2.27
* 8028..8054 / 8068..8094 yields 2.28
